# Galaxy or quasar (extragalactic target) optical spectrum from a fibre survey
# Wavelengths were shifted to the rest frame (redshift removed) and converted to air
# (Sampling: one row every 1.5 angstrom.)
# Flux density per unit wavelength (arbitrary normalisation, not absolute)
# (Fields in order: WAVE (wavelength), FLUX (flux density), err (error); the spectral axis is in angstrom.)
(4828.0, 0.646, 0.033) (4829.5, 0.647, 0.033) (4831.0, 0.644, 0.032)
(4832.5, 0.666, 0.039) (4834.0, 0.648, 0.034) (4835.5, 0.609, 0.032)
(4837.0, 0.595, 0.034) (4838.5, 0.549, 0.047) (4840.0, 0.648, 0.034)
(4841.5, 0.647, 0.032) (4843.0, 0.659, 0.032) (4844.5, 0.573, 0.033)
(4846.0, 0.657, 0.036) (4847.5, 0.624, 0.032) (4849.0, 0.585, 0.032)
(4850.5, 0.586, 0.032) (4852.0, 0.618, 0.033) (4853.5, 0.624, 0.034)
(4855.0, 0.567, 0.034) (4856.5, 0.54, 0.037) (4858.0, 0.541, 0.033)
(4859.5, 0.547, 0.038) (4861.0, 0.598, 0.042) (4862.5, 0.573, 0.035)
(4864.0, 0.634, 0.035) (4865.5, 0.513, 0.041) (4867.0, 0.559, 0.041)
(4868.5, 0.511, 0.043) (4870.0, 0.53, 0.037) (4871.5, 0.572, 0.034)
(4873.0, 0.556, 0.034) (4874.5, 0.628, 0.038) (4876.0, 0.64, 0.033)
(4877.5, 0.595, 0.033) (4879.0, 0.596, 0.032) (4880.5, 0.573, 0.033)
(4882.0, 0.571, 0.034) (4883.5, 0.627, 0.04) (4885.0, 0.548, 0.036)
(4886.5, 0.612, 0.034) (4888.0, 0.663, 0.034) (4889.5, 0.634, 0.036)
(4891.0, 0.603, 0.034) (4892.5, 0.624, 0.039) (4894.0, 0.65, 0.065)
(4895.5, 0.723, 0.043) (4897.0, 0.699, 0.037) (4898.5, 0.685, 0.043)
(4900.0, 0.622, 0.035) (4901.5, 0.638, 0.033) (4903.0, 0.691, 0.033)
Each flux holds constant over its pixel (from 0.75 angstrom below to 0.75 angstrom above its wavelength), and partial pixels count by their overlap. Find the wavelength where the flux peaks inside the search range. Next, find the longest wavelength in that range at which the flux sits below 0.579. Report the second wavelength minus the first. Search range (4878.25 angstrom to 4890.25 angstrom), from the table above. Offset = -3.0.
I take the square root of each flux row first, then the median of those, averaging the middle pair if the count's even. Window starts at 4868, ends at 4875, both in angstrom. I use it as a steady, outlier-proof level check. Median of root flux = 0.746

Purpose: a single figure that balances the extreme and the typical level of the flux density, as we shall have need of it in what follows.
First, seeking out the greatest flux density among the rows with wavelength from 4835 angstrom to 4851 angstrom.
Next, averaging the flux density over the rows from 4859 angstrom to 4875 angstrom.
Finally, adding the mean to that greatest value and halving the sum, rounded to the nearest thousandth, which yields 0.612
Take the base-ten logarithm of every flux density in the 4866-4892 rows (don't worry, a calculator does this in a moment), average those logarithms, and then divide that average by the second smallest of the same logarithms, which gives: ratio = 0.84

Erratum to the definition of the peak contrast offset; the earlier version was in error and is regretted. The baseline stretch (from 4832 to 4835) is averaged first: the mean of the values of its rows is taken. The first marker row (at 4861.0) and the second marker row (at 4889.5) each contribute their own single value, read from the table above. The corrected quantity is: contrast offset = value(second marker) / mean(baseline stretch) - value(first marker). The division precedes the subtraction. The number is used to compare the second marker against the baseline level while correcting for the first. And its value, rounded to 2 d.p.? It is 0.37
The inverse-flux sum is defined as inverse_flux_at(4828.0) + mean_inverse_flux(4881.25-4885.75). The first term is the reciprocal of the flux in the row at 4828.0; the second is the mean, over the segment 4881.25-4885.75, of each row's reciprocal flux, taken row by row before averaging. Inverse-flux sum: 3.3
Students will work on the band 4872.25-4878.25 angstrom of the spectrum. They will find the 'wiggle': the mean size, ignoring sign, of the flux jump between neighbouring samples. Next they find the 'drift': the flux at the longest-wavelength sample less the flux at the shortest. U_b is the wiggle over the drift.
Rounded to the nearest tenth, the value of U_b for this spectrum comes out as 1.1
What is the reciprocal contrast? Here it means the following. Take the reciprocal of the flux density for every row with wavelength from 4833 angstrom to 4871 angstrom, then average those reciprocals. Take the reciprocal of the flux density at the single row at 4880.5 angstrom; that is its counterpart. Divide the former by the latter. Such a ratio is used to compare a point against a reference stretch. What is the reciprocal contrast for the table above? 0.98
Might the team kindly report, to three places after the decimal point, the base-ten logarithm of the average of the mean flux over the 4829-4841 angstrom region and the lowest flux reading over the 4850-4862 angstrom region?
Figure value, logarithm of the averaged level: -0.234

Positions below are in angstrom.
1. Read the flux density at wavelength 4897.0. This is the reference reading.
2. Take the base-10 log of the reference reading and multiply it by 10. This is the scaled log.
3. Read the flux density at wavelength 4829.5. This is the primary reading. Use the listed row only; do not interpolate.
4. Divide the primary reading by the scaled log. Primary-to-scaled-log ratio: -0.416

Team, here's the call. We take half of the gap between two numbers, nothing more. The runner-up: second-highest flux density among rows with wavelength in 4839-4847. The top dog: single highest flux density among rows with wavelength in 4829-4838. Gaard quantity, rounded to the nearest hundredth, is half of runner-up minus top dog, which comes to 0.00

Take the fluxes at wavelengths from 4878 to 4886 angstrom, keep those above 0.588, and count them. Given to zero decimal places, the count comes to 2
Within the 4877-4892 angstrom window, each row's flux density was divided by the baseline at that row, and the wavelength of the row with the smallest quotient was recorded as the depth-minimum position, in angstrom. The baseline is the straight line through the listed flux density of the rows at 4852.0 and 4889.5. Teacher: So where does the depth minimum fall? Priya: 4885.0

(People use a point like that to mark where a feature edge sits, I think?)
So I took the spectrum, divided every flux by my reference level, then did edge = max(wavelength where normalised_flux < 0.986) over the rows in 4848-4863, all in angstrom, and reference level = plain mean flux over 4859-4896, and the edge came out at 4862.5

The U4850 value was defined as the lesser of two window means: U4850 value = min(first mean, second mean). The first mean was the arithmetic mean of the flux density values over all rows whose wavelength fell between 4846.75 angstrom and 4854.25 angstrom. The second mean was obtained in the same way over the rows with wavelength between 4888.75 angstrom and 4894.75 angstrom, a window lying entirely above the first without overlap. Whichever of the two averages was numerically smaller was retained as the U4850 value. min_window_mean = 0.607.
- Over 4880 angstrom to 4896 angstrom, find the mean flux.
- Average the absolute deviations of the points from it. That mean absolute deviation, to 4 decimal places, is 0.0358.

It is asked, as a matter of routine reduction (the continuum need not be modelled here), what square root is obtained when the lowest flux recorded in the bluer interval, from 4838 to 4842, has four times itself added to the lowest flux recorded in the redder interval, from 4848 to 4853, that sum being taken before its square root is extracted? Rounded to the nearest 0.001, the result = 1.668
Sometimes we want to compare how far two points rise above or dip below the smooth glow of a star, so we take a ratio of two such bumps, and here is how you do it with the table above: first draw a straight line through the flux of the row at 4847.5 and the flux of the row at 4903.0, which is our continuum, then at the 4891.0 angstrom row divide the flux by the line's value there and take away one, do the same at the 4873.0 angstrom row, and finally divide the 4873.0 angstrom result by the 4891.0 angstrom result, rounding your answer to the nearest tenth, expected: 1.4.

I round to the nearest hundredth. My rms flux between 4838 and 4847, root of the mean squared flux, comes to 0.62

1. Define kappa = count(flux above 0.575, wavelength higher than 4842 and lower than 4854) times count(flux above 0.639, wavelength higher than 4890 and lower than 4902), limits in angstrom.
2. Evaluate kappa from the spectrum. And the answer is 28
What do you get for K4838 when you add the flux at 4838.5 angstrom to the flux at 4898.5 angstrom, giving 1.23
